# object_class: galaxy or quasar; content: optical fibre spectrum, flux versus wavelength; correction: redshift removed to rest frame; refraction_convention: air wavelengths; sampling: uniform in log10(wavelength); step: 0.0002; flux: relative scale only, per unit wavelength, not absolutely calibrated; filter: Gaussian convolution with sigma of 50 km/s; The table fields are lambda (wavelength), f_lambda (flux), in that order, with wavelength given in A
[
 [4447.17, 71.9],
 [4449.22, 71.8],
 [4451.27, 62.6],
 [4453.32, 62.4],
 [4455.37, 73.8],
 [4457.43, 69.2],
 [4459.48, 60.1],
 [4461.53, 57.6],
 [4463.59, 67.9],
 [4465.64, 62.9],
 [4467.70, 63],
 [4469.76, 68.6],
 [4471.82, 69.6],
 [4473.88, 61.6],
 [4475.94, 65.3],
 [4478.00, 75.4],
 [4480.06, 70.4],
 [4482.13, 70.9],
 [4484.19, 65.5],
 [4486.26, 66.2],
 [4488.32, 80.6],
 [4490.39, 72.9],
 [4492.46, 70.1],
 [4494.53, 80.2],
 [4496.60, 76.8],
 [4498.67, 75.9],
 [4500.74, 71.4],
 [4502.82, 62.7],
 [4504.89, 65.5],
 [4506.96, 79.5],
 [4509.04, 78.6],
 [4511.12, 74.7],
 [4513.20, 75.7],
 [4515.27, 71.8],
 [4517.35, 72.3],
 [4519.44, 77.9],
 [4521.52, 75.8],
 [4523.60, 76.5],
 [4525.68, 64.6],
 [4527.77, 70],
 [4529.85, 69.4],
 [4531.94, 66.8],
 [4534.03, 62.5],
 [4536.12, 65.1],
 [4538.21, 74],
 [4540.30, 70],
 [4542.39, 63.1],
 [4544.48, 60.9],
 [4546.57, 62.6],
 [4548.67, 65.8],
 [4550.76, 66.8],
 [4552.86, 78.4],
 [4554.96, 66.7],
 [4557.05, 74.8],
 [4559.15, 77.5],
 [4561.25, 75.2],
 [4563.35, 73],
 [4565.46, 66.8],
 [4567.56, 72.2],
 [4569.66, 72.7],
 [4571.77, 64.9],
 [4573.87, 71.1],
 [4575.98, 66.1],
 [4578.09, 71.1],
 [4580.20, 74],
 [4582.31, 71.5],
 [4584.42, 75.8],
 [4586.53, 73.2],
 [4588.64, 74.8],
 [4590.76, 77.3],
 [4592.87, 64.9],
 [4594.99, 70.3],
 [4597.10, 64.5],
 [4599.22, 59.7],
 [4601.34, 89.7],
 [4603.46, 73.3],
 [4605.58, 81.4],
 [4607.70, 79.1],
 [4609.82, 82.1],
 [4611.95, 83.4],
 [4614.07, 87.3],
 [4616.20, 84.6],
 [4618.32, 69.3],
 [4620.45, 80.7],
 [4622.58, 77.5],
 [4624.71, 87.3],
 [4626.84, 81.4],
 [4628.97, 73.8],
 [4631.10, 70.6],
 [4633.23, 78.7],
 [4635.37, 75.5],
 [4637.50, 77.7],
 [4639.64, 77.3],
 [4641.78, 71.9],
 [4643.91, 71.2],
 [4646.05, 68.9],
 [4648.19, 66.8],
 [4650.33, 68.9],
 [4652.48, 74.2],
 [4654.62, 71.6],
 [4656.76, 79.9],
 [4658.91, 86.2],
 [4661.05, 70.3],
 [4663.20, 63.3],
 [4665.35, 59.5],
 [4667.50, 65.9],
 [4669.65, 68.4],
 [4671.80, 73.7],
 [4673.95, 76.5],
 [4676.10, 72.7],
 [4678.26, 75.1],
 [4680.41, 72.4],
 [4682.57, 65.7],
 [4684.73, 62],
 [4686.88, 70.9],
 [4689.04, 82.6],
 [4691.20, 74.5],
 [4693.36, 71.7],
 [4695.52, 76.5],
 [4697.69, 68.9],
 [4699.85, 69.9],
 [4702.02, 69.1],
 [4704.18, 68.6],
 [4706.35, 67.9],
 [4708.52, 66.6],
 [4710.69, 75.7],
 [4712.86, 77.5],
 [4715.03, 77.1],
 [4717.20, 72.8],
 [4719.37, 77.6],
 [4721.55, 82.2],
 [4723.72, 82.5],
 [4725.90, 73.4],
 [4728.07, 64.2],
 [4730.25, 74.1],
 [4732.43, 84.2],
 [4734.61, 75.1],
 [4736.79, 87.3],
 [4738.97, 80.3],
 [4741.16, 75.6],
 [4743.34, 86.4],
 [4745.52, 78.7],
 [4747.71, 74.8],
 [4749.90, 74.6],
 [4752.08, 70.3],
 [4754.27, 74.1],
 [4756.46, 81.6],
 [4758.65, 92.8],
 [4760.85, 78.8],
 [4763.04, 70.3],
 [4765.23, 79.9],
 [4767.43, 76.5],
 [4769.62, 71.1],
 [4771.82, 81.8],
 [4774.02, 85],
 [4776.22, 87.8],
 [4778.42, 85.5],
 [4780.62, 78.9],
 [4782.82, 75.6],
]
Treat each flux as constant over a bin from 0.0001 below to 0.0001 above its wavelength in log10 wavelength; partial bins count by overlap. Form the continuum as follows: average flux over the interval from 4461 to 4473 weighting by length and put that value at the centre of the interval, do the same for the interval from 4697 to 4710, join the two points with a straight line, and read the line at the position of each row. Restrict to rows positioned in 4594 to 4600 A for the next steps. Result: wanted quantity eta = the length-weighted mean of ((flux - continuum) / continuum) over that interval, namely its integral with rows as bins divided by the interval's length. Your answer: -0.03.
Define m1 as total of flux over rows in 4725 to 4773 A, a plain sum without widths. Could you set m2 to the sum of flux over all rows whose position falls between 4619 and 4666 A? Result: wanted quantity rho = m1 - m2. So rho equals 73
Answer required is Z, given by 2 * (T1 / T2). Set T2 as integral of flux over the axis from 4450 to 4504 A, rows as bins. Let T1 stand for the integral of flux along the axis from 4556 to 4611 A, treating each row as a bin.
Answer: 2.17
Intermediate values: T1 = 4014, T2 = 3705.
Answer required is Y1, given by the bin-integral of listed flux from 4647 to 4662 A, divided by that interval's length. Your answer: 74.0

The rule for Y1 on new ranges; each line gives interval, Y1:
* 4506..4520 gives 75.6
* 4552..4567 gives 73.1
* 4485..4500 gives 74.5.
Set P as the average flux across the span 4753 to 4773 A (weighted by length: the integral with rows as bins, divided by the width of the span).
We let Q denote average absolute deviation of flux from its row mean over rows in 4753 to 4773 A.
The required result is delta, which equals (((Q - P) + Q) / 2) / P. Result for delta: -0.437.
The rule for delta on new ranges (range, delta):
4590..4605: -0.396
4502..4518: -0.438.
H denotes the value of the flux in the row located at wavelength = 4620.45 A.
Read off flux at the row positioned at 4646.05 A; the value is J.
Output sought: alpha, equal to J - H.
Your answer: -12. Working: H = 80.7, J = 68.9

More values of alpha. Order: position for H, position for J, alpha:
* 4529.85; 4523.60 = 7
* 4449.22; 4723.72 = 11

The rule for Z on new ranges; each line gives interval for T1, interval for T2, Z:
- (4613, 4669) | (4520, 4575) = 2.18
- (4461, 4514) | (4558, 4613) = 1.85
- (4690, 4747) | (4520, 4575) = 2.24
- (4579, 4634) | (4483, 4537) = 2.16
